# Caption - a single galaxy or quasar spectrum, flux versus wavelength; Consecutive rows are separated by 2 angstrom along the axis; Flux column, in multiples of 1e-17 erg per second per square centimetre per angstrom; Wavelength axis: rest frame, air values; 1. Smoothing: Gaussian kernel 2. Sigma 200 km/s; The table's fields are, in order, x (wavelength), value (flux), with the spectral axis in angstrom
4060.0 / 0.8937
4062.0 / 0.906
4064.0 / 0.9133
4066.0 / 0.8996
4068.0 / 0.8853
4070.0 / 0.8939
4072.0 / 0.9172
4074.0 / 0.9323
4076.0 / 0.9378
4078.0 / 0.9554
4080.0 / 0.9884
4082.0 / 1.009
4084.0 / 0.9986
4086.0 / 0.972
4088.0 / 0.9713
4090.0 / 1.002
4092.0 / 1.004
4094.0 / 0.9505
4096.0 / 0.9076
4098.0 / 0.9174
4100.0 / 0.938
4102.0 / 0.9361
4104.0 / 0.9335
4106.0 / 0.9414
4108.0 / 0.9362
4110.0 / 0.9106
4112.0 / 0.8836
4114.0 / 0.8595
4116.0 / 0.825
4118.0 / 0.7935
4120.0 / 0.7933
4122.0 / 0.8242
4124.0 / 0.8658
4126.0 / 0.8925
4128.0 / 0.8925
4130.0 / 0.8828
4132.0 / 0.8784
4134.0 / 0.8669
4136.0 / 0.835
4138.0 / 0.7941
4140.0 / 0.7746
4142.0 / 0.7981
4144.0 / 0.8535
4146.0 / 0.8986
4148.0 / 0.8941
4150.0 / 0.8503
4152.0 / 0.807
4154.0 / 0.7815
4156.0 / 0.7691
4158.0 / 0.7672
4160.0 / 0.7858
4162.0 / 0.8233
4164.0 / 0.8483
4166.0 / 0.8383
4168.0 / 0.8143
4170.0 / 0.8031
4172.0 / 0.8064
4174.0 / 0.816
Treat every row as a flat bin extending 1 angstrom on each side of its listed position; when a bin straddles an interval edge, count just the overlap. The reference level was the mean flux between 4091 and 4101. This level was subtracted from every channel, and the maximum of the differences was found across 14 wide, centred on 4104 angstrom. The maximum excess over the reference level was 0.00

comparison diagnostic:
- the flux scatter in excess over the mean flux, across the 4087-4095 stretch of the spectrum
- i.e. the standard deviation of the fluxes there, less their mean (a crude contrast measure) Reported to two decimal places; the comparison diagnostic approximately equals -0.96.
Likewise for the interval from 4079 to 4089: -0.97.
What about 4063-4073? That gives -0.89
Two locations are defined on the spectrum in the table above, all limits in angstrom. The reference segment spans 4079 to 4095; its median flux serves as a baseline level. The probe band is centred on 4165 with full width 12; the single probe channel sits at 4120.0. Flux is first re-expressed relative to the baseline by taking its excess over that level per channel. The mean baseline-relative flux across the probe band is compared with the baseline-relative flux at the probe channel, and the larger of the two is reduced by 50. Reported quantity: -50.2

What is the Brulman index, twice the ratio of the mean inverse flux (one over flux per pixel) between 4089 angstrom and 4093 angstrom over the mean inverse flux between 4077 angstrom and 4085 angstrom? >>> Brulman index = 2.0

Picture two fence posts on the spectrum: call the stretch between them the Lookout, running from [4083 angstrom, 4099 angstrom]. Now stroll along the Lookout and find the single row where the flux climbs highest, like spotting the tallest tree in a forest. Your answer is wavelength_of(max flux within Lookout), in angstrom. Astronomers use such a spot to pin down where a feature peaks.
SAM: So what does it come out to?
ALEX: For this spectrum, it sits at 4092.0 angstrom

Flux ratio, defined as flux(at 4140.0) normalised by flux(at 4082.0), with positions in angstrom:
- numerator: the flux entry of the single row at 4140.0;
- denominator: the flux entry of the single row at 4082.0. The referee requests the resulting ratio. 0.77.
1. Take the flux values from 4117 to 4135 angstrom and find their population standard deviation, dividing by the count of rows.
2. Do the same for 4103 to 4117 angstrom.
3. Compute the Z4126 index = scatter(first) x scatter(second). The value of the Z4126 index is 0.0016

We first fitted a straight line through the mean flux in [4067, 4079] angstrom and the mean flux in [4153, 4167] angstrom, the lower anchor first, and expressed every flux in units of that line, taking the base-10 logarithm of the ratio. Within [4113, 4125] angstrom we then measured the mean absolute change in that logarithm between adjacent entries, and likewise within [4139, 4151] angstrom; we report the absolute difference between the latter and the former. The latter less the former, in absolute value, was 0.0032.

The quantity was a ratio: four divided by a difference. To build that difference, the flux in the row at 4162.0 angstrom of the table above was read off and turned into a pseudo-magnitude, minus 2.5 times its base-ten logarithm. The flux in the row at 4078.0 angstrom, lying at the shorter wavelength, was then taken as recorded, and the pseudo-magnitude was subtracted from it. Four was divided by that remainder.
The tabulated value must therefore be 5.4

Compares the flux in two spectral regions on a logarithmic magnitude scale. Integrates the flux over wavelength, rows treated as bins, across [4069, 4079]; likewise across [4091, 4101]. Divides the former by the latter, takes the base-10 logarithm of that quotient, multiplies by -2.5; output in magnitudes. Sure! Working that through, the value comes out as 0.02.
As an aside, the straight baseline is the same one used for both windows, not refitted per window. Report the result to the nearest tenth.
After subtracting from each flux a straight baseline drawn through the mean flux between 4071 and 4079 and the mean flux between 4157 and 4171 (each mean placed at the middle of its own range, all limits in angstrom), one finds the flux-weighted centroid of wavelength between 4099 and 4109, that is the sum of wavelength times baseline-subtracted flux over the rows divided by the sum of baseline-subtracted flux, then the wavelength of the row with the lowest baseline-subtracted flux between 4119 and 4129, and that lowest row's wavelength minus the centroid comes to 15.7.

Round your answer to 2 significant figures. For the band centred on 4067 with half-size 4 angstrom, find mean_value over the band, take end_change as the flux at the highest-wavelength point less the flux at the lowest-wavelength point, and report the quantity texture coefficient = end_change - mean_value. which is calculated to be -0.92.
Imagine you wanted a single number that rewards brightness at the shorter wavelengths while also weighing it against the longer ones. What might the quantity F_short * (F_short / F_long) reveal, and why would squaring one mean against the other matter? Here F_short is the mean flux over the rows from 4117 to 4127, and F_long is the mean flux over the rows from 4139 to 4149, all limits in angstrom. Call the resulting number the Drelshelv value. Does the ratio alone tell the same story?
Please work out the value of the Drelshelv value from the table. 0.82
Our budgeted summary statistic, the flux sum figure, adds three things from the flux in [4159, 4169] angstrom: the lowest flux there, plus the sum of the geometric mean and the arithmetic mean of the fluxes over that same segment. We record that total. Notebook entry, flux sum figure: 2.4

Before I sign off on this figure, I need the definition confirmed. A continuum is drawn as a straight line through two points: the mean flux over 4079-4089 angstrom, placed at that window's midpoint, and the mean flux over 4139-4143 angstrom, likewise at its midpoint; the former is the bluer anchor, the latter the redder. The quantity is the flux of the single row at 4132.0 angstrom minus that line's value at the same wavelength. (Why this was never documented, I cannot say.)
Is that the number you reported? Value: 0.06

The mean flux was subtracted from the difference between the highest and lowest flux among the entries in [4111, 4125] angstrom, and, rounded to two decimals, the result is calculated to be -0.74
